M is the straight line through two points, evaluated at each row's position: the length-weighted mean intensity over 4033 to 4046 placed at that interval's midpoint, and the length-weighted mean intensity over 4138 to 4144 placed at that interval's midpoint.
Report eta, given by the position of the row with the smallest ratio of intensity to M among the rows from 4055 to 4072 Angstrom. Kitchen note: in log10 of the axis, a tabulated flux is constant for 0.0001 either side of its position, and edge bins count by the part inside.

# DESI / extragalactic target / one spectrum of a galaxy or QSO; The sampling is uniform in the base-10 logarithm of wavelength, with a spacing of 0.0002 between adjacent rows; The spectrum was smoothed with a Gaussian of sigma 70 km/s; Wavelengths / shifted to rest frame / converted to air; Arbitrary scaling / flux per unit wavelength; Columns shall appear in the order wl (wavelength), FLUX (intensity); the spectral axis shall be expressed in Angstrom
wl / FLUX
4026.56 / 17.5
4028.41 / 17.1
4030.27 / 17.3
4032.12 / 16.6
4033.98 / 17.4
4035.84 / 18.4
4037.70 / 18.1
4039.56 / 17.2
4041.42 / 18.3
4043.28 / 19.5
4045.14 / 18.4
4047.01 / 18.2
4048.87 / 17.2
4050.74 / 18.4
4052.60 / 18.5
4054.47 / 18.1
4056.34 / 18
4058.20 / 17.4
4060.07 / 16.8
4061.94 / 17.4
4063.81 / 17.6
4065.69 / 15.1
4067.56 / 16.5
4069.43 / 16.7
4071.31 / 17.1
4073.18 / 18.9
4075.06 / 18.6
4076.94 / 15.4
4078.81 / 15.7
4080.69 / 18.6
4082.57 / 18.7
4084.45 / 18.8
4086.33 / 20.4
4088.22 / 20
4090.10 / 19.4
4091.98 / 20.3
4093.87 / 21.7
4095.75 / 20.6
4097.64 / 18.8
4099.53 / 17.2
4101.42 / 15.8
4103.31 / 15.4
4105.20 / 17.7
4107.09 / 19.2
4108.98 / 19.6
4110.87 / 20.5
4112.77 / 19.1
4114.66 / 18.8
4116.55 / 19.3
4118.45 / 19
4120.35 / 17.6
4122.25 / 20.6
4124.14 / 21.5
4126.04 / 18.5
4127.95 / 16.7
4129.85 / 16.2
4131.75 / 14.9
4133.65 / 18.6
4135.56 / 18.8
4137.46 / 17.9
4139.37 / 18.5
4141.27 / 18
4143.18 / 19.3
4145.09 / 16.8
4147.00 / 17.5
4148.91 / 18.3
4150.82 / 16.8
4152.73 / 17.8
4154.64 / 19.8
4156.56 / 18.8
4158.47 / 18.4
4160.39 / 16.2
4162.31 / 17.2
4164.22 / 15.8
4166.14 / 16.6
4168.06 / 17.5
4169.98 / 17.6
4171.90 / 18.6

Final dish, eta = 4065.69 Angstrom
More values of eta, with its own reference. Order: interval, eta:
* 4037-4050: 4048.87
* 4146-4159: 4150.82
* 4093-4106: 4103.31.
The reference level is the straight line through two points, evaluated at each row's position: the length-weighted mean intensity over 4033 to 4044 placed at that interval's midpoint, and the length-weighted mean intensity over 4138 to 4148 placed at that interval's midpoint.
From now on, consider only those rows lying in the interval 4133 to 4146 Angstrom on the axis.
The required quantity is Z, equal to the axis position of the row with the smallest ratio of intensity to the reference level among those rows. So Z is 4145.09 Angstrom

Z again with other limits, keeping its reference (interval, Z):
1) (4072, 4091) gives 4076.94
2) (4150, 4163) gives 4160.39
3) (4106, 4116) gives 4114.66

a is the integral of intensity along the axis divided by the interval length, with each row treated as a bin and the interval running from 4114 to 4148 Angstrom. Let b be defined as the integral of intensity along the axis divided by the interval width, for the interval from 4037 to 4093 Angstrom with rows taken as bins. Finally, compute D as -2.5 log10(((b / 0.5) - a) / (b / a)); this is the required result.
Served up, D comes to -3.14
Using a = 18.2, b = 18.0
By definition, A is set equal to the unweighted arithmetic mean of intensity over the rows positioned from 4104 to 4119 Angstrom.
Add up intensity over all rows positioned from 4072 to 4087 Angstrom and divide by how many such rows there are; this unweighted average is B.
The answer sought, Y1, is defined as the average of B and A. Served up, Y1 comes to 18.6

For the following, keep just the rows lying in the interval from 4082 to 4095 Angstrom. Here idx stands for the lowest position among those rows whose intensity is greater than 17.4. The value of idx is 4082.57 Angstrom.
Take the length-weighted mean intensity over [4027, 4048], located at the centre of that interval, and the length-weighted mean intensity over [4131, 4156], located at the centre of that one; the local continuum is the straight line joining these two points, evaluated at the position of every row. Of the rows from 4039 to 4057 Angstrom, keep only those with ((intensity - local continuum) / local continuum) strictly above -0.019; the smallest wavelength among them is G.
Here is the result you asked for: 4041.42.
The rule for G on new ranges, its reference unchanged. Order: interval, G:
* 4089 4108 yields 4090.10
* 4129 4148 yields 4133.65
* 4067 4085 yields 4073.18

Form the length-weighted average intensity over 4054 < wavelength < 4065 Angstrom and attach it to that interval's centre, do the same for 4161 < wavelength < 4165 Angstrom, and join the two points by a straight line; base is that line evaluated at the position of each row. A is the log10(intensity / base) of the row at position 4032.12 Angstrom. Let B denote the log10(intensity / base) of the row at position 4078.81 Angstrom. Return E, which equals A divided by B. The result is 0.7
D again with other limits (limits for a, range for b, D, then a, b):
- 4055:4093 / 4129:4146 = -3.12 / 17.9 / 17.7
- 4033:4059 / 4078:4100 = -3.21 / 18.1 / 19.2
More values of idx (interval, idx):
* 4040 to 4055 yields 4041.42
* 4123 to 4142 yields 4124.14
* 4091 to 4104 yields 4091.98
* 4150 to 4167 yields 4152.73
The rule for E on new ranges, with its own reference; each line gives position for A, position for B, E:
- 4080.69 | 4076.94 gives -0.6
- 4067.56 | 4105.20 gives -1.4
